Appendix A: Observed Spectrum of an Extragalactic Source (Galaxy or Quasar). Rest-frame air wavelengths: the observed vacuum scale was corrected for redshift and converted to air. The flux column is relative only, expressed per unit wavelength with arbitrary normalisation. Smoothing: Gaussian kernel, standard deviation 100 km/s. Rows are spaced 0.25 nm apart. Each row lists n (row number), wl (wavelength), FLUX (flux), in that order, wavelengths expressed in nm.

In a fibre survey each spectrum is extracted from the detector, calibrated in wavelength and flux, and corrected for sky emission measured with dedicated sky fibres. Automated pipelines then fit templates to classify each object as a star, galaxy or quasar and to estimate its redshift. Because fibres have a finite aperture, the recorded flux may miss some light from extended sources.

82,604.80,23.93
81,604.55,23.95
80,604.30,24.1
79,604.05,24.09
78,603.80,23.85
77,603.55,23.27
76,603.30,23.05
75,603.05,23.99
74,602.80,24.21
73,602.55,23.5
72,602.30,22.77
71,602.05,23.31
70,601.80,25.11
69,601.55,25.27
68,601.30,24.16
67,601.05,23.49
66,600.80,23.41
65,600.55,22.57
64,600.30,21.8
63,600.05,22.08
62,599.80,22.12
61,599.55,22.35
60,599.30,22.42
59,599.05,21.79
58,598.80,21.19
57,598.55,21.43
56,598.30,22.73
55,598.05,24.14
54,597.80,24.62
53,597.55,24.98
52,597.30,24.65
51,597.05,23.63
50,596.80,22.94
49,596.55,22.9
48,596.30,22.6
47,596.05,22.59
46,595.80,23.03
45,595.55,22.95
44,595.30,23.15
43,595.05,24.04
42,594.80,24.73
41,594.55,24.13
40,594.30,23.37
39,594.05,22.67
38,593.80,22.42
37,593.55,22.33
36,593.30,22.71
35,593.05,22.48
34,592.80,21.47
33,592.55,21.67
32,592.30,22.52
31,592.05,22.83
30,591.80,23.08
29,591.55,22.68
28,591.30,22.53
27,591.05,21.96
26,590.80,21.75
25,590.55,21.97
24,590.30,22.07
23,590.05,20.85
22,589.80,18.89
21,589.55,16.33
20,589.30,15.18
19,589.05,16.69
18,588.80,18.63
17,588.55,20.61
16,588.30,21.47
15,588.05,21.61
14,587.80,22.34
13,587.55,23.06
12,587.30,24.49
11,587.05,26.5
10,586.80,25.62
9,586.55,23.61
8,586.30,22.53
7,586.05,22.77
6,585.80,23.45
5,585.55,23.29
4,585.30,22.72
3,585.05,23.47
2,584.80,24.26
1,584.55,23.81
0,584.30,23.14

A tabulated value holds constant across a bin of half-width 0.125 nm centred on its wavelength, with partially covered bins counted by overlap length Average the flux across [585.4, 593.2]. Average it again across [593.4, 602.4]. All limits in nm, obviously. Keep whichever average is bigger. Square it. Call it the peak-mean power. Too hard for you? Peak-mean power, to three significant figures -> 537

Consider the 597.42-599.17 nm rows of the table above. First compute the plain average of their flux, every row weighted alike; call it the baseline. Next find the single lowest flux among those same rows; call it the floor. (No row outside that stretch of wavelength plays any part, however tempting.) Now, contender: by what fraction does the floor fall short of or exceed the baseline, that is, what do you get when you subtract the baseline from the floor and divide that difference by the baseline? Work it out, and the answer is -0.08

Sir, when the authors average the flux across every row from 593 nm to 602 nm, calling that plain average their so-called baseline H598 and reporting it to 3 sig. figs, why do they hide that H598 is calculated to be 23.1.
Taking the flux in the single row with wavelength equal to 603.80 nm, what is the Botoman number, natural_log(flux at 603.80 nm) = 3.17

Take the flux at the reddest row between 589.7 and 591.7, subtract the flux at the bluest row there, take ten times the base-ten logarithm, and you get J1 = 6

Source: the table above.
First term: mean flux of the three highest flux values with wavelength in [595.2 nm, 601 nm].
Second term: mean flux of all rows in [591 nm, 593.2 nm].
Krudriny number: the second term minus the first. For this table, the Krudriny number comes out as -2.4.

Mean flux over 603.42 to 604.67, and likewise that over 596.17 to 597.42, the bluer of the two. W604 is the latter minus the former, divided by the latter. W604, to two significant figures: -0.022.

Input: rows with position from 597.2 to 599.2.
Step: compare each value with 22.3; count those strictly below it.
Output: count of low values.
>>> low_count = 3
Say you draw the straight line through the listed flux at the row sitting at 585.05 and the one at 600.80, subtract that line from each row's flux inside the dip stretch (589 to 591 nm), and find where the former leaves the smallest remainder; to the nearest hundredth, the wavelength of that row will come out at 589.30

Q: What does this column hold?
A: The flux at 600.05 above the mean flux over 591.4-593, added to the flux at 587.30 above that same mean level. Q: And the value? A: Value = 1.8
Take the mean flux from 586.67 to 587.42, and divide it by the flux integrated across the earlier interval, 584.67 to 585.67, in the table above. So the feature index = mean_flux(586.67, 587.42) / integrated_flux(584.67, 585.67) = 1.1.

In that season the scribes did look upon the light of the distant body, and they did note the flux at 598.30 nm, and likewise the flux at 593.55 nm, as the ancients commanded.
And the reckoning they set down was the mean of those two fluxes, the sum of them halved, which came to 22.5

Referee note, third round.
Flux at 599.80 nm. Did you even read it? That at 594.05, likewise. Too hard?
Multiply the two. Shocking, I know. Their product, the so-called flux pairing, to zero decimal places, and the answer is 501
